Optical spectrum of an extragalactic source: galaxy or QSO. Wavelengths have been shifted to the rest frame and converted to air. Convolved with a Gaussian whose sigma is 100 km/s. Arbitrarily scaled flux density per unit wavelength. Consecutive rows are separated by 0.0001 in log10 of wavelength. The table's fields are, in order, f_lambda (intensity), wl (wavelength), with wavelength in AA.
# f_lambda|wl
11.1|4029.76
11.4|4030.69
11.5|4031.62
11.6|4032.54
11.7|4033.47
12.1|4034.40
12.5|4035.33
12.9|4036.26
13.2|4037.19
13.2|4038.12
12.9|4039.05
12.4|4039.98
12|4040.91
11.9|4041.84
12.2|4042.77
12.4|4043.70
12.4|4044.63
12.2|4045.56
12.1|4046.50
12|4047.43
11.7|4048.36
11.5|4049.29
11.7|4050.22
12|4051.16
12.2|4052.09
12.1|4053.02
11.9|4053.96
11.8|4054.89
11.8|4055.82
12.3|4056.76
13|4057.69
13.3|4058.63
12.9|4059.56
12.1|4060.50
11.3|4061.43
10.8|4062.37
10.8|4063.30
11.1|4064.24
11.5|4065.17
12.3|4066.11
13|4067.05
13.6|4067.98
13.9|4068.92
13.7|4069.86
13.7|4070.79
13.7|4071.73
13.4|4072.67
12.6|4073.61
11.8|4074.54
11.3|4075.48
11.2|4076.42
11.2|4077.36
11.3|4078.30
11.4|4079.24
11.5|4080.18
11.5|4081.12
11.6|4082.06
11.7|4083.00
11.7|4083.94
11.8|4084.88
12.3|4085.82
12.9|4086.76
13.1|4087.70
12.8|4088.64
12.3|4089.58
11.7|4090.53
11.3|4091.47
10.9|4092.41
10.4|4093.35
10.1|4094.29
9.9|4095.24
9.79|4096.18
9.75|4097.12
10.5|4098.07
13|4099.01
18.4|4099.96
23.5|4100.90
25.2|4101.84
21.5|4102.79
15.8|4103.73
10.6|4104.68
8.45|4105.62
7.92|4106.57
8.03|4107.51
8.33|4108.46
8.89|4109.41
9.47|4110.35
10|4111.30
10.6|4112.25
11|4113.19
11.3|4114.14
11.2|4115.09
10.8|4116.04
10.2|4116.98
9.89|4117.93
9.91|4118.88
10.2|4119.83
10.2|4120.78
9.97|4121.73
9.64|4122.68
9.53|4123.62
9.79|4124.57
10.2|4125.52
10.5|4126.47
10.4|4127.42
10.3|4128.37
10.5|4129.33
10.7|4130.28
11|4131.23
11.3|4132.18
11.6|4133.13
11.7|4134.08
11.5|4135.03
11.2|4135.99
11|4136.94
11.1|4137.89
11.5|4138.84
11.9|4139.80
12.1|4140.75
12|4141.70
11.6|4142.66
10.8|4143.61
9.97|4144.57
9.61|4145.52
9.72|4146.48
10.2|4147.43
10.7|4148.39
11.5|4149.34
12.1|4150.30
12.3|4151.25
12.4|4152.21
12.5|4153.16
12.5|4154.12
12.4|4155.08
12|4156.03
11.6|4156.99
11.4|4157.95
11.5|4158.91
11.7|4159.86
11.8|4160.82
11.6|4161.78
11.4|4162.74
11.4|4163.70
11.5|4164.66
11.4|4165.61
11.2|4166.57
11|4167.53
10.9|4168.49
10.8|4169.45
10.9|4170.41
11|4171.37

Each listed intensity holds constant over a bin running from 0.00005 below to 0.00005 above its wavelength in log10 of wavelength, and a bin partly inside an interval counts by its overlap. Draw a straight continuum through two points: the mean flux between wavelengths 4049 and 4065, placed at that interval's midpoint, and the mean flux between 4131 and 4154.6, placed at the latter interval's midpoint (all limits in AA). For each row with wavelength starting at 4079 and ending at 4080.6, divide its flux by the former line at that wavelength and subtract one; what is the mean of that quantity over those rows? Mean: -0.03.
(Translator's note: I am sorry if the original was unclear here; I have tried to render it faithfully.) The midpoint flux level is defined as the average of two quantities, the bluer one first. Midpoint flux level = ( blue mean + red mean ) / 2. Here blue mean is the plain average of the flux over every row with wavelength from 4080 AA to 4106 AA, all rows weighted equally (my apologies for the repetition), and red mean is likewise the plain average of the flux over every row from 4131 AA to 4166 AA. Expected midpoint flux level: 12.2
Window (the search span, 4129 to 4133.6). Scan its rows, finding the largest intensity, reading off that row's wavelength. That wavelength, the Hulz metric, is 4133.13 AA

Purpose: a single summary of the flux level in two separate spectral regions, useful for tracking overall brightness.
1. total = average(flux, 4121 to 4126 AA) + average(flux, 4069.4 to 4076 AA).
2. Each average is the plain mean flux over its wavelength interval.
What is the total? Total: 22.7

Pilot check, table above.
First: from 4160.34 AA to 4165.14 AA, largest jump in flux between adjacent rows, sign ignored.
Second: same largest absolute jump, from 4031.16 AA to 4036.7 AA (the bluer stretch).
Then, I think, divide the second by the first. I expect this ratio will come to 2.0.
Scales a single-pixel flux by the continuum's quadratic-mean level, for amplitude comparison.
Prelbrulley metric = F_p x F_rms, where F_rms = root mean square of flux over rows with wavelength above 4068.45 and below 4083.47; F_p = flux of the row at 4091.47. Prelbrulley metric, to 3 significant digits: 139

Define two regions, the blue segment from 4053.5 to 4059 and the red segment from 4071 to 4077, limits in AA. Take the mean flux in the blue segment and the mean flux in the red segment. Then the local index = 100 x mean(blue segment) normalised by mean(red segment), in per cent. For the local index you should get 100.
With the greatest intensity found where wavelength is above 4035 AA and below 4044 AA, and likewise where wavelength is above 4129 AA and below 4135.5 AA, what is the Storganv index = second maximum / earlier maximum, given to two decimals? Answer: 0.89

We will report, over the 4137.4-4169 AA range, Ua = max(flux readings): 12.5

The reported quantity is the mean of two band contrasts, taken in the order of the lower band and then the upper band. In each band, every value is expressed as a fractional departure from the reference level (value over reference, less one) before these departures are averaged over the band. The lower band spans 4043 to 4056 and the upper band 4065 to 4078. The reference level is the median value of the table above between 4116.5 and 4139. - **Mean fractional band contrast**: 0.18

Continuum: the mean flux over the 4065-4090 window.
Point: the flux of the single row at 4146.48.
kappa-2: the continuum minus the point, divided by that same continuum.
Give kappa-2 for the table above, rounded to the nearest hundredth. 0.21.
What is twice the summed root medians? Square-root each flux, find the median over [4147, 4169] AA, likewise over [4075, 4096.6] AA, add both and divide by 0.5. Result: 13.6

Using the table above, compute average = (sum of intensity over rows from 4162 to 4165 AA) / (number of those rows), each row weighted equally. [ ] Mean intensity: 11.4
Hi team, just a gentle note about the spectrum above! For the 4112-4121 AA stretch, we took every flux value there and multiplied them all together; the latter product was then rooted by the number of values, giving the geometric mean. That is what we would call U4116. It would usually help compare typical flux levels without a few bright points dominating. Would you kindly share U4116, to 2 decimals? 10.52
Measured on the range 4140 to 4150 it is 10.78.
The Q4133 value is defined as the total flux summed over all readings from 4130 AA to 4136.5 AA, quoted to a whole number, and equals 79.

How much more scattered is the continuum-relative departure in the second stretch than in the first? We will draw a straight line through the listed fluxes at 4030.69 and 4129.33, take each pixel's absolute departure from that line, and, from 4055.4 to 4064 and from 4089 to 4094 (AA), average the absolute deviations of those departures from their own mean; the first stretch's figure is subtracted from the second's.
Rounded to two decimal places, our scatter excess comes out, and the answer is -0.22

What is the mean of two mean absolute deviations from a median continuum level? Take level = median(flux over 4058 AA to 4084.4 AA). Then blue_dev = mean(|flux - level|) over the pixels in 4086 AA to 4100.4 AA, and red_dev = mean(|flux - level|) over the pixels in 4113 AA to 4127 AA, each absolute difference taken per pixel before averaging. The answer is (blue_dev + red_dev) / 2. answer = 1.5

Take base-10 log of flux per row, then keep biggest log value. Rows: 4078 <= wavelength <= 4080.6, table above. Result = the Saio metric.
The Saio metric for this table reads 1.06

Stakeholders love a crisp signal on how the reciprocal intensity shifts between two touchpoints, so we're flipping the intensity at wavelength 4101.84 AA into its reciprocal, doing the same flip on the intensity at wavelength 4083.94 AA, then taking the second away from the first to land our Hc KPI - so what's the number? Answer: -0.046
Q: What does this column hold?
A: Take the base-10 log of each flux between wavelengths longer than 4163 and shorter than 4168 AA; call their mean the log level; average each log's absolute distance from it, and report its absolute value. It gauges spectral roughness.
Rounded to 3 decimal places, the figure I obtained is 0.006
